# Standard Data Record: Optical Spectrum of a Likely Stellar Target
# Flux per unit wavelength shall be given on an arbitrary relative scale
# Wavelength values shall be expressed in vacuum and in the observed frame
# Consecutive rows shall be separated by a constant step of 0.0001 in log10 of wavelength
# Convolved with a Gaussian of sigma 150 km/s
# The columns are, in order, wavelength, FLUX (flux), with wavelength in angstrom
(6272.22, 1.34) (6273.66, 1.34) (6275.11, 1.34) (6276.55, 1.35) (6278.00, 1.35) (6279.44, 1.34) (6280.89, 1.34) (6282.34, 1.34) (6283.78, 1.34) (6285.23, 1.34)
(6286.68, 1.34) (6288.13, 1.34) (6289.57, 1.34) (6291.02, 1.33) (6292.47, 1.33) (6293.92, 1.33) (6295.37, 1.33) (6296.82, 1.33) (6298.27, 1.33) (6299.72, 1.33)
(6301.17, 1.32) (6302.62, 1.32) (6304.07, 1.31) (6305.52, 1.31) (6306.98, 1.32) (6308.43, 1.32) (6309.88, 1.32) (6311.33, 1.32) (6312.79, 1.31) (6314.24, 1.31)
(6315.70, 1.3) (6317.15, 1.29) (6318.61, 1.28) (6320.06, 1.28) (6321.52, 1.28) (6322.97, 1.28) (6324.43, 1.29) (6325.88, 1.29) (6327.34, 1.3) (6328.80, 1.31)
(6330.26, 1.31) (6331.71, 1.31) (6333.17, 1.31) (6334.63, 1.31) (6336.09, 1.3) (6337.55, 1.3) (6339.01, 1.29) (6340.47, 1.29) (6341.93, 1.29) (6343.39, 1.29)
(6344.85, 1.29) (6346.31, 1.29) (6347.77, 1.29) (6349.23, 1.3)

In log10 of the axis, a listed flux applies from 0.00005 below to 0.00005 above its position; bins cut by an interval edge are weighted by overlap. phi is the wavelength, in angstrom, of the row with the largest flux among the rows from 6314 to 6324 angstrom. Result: 6314.24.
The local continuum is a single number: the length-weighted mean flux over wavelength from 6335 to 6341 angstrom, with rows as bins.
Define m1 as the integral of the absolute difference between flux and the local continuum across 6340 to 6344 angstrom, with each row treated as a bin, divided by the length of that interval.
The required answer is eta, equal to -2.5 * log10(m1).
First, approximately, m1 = 0.0054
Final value 5.7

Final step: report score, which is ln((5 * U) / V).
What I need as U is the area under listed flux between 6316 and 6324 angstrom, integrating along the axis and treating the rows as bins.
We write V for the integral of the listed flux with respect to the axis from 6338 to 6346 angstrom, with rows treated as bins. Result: 1.60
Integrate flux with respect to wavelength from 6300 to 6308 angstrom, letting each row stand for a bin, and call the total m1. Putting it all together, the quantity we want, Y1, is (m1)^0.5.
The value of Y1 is 3.2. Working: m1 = 10.5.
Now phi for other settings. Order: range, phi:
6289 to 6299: 6289.57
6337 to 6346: 6337.55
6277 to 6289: 6278.00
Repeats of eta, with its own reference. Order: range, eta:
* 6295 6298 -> 3.7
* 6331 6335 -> 4.6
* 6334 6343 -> 5.5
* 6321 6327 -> 5.0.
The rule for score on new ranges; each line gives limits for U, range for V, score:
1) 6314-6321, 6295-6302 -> 1.58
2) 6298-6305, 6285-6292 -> 1.60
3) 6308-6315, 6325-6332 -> 1.62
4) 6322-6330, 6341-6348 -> 1.75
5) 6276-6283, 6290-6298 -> 1.49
